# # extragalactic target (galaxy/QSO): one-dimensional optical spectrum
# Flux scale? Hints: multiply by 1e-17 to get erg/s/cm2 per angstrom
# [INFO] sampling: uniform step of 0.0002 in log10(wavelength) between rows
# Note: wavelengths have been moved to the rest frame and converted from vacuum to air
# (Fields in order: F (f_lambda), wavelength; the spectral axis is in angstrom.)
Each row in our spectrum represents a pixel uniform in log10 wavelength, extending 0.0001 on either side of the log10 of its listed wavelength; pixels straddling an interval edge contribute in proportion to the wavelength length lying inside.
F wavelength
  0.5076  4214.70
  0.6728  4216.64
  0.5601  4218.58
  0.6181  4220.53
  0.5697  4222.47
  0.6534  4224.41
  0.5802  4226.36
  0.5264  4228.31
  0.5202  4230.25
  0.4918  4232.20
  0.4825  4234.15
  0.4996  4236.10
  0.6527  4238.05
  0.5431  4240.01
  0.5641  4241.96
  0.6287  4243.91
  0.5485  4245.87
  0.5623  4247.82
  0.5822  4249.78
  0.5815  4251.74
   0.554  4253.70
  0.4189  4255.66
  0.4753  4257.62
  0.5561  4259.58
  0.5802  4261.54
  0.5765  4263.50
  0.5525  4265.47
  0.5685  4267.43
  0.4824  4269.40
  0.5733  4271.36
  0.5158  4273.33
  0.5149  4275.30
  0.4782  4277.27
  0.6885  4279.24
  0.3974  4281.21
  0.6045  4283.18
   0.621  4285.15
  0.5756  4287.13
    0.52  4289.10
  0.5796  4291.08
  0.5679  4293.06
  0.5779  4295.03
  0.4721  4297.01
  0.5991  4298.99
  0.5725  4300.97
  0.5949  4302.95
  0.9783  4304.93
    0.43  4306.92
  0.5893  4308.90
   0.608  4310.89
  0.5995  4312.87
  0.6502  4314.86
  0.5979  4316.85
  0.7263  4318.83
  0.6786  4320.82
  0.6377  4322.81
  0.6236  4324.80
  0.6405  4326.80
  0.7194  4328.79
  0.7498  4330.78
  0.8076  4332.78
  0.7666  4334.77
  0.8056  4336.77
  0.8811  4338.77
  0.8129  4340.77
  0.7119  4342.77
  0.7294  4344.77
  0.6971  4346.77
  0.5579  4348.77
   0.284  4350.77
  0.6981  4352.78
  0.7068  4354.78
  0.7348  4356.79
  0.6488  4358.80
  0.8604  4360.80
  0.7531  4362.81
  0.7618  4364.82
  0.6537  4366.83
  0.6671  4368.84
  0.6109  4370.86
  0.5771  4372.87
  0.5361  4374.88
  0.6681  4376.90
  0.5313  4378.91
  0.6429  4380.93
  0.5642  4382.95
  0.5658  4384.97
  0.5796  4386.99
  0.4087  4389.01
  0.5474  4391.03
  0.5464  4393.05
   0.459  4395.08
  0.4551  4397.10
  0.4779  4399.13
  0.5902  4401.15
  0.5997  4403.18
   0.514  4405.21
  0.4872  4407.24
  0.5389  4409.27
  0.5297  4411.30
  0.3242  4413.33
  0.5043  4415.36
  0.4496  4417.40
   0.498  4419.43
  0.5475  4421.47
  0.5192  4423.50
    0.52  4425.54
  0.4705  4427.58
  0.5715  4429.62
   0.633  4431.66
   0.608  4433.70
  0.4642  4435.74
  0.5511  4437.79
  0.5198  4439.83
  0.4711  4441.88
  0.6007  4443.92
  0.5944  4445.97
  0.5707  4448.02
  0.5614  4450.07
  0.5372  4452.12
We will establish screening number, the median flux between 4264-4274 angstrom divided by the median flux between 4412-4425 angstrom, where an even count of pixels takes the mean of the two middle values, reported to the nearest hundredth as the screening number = 1.10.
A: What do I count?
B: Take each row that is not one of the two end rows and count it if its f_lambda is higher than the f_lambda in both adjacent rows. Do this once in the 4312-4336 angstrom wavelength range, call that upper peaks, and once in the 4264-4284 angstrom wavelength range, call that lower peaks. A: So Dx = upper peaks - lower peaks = 0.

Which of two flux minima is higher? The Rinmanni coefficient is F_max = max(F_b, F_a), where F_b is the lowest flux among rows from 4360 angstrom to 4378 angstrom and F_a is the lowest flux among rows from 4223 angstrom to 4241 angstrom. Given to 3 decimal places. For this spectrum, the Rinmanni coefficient 0.536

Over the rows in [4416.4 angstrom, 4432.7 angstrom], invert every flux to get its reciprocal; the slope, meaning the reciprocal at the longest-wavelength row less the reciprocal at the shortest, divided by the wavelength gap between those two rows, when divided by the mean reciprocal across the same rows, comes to -0.024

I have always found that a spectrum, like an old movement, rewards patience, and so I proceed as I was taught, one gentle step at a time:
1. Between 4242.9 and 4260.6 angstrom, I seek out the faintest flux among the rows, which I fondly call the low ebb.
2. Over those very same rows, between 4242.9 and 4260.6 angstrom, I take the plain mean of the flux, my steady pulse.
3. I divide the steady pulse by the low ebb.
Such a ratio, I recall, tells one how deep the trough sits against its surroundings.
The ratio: 1.30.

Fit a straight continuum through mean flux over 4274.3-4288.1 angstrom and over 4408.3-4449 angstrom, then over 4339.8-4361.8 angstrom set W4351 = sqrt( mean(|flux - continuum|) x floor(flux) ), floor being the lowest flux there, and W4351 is 0.228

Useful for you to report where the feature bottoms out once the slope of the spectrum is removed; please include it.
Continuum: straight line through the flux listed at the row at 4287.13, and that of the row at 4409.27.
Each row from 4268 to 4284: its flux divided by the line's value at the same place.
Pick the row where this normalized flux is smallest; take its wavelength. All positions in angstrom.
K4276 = 4281.21 angstrom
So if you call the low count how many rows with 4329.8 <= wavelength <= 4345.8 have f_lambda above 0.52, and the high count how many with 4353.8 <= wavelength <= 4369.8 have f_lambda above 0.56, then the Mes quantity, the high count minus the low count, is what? 0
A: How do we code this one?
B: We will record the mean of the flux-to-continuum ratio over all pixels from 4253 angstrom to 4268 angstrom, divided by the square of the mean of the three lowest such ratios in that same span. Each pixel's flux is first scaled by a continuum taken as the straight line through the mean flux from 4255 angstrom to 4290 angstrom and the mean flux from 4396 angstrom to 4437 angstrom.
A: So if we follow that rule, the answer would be 1.2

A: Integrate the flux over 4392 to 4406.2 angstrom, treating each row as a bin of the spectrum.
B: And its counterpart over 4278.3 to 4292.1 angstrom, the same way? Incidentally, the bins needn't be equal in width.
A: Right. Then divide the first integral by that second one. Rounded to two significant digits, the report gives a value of 0.94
